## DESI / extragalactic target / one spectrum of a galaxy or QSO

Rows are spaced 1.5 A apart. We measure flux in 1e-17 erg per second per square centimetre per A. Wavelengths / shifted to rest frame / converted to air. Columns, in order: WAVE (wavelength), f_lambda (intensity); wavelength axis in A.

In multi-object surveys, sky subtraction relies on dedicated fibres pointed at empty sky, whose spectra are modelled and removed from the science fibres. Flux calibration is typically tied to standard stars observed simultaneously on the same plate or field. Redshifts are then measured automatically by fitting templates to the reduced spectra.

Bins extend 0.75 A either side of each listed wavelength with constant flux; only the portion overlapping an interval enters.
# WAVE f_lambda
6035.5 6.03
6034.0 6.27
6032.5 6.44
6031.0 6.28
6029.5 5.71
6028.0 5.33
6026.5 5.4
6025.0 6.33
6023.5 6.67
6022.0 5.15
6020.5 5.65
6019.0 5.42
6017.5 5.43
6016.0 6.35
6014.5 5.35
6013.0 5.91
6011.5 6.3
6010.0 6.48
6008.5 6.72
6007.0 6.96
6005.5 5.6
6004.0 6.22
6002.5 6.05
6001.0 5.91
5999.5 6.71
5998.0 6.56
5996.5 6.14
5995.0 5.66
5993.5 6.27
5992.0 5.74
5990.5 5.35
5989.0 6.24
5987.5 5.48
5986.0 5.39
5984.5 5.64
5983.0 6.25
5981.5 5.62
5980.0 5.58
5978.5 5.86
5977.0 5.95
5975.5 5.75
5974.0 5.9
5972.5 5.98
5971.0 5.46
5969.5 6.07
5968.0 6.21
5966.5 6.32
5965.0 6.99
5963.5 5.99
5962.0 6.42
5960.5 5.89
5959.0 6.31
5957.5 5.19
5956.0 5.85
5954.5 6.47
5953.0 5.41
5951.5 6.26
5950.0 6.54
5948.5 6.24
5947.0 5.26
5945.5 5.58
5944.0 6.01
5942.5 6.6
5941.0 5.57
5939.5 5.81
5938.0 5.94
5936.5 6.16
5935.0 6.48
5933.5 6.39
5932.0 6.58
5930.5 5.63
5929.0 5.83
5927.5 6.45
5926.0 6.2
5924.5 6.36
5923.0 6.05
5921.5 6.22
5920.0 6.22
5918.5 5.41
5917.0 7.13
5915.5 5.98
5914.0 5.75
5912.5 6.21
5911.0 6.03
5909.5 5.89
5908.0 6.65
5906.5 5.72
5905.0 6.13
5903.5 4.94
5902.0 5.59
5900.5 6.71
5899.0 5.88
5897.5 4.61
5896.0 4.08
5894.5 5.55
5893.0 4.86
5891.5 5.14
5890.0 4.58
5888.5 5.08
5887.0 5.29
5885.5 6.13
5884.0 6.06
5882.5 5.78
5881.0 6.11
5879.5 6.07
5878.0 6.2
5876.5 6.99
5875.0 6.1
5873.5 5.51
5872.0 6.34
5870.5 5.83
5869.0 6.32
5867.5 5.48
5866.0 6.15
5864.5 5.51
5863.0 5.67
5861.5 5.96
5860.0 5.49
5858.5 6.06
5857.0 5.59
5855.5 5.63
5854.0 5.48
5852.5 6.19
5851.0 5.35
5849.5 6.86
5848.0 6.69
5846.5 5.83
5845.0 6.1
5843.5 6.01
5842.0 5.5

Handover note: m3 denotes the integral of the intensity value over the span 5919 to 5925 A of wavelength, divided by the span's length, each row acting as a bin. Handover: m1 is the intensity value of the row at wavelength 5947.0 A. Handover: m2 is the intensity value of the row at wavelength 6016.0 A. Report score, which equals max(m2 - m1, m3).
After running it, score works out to 6.2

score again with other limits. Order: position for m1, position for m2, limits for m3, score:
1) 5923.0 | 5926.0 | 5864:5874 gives 5.9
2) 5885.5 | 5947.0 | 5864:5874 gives 5.9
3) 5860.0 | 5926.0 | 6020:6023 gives 5.5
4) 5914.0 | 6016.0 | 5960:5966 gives 6.3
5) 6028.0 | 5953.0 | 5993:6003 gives 6.2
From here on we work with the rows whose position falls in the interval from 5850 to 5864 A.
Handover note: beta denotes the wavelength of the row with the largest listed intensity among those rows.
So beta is 5852.5 A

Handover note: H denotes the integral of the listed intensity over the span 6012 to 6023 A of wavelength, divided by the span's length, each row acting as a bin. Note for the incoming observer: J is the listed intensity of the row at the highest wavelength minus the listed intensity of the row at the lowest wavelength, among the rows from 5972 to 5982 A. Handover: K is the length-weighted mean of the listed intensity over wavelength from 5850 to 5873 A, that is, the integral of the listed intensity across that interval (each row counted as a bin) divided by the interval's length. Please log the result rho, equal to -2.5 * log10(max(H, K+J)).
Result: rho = -1.88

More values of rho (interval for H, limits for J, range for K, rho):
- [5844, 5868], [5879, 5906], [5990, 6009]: -1.98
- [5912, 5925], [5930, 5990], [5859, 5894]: -2.01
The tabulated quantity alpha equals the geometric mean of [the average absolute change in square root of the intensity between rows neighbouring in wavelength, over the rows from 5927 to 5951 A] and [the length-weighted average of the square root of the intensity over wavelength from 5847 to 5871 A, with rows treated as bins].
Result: 0.47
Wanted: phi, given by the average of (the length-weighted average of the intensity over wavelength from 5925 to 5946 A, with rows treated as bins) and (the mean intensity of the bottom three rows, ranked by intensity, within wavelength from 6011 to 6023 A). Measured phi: 5.7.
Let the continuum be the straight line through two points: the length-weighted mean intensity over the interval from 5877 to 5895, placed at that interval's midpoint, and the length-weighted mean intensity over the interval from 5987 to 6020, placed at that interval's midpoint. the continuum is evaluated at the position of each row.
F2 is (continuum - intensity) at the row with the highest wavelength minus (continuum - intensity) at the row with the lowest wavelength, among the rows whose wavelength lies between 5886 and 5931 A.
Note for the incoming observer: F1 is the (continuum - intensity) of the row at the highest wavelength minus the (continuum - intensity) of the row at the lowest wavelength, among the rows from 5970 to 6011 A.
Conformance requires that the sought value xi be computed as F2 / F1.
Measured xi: 0.2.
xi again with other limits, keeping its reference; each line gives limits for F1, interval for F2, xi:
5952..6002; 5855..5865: -0.5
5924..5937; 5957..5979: -2.4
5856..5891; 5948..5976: 0.5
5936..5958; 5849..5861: 1.3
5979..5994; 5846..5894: -1.8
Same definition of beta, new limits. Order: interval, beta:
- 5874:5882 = 5876.5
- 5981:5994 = 5993.5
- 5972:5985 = 5983.0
